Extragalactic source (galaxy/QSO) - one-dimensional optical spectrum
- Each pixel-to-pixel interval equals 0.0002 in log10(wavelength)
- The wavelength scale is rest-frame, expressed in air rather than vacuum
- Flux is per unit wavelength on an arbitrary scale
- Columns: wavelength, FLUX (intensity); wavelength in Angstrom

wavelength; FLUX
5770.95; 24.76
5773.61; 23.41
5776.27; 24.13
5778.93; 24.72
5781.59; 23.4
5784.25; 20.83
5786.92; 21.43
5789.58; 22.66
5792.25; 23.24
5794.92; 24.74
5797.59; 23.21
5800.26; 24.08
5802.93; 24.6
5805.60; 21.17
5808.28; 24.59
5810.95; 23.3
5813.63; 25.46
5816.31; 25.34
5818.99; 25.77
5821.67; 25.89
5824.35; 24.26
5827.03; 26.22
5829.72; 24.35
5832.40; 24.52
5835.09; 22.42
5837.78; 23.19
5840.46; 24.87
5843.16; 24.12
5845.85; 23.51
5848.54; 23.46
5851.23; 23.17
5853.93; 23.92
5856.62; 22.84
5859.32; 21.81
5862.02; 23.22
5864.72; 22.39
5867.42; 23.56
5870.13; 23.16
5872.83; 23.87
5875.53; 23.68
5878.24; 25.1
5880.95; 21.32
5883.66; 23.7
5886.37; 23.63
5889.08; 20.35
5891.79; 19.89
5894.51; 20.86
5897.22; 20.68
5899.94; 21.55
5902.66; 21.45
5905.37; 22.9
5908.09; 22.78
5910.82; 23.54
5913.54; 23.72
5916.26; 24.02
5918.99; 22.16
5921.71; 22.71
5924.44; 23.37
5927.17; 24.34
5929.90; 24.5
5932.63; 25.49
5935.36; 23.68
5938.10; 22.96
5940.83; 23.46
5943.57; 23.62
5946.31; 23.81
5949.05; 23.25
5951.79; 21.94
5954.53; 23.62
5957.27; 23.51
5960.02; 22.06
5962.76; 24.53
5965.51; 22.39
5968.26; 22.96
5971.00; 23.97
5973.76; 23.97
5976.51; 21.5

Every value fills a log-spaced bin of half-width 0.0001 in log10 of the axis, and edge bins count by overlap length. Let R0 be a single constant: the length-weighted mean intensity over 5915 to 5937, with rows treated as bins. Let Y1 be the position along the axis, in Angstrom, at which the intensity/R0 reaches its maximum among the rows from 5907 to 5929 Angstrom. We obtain 5927.17 Angstrom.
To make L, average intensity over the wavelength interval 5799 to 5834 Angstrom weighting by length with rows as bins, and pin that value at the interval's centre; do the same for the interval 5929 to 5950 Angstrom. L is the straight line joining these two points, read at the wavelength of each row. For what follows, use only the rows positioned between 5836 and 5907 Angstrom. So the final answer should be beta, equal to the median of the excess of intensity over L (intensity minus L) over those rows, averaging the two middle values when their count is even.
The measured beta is -1.1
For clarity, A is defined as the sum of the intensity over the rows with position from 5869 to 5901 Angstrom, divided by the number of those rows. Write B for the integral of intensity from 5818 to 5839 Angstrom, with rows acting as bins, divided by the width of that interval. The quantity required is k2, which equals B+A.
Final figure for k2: 46.9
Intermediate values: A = 22.3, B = 24.6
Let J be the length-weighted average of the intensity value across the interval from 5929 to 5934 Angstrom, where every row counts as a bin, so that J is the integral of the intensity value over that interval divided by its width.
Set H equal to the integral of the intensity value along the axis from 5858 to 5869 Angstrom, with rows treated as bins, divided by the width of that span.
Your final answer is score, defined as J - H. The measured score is 2.3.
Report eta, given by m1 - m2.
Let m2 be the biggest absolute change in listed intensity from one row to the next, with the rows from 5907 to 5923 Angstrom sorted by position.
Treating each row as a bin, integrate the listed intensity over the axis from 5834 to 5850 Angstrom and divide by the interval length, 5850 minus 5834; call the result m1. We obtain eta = 21.8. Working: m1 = 23.6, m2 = 1.9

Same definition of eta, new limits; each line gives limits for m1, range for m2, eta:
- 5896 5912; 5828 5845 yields 20.0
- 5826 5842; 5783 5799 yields 22.7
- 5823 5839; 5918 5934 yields 23.2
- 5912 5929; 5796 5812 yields 20.0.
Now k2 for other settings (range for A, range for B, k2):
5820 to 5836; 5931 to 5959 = 48.1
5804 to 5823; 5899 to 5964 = 47.8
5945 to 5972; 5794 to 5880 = 47.1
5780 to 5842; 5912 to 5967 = 47.3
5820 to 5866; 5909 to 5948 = 47.4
